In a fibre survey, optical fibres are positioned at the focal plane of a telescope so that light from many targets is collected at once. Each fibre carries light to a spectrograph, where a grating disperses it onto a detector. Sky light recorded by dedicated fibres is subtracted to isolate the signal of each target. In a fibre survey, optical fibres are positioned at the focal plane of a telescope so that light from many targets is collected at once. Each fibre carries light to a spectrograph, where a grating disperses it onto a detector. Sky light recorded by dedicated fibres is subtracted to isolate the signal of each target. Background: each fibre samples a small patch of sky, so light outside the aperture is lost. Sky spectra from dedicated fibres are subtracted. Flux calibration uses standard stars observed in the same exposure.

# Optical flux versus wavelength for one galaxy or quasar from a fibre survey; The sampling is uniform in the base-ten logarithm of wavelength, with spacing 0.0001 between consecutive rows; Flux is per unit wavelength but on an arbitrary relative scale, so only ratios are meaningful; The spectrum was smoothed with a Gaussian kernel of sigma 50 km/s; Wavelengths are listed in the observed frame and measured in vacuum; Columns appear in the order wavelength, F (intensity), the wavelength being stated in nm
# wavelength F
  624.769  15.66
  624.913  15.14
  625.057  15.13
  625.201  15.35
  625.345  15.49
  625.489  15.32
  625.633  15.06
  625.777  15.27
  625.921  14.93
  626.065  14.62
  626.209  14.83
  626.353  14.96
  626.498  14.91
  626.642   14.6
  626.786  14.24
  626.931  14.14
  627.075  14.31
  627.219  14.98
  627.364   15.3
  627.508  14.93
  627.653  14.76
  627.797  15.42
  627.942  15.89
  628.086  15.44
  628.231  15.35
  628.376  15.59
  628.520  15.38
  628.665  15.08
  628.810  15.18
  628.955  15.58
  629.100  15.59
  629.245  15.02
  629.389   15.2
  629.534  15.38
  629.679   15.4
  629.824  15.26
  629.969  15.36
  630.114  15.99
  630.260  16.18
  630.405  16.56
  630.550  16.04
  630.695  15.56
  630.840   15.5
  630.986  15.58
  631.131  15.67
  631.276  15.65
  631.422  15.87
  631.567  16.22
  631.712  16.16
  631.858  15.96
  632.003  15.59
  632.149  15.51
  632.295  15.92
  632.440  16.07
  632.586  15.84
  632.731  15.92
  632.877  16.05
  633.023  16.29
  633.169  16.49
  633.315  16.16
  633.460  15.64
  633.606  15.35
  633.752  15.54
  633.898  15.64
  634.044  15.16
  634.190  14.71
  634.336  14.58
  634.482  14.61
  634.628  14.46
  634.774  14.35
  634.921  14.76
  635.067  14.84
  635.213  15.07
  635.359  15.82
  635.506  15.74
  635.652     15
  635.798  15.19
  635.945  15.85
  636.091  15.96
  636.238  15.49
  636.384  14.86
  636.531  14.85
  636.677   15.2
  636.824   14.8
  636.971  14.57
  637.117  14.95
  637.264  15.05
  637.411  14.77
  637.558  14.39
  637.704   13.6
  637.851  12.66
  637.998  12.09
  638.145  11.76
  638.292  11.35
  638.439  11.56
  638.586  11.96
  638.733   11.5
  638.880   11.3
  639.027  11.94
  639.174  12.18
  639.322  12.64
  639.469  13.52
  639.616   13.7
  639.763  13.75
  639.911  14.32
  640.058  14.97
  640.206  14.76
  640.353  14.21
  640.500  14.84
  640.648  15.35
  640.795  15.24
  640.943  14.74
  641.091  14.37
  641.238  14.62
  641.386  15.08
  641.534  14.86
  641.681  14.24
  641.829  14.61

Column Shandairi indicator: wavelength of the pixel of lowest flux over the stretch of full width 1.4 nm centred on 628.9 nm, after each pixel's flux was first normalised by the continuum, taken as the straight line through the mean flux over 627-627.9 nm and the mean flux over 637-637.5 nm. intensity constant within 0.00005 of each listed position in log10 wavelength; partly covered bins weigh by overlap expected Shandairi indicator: 629.245 nm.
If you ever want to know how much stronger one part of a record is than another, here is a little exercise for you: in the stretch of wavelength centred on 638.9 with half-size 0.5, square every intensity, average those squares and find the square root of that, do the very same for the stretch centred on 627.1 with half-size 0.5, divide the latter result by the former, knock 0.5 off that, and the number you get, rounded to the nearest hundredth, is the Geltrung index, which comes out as 0.73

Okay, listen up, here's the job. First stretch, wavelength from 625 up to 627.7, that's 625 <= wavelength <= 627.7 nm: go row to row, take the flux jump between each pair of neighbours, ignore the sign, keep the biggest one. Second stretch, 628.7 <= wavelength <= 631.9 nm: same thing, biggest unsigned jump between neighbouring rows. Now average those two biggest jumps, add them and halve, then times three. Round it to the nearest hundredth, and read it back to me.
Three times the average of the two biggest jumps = 1.95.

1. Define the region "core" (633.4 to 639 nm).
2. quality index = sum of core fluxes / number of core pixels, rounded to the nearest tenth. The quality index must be 14.3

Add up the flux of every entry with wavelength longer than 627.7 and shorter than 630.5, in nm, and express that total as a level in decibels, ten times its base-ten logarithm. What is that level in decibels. 24.70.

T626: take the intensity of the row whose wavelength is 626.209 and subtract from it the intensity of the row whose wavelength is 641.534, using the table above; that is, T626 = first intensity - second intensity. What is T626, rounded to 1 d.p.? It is 0.0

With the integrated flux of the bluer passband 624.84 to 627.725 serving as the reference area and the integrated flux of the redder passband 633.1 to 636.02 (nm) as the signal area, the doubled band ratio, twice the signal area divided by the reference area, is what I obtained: 2.07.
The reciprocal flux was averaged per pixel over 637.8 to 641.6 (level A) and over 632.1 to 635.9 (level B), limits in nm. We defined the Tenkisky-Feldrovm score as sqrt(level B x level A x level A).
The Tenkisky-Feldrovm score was 0.0192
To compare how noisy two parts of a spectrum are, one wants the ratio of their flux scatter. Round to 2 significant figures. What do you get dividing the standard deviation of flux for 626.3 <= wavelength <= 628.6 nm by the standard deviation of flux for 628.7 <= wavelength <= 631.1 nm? 1.2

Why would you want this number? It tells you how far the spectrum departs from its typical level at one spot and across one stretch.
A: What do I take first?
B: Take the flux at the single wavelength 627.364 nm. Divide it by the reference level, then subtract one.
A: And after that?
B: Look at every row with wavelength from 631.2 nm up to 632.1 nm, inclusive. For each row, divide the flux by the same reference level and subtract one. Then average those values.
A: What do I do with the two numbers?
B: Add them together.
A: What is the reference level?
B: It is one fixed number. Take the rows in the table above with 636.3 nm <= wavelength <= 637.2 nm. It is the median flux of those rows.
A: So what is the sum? 0.10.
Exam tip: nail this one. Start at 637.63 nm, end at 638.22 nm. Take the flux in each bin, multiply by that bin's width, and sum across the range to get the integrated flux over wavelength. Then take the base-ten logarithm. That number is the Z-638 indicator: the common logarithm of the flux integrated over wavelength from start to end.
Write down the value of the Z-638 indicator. 0.87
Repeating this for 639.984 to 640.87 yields 1.12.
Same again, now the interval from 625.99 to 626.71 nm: 1.03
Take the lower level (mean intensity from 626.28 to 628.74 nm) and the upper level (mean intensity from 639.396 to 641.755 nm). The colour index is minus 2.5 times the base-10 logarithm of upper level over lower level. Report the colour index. 0.04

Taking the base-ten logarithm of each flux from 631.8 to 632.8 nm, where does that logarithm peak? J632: 632.440 nm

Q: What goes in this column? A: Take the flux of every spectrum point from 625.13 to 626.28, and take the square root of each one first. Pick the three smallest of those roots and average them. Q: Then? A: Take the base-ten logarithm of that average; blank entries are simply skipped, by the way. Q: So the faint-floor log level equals 0.585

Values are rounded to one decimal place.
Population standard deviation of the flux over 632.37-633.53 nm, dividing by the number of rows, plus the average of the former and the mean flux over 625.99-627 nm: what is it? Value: 7.7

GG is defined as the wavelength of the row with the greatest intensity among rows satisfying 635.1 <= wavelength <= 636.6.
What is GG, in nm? 636.091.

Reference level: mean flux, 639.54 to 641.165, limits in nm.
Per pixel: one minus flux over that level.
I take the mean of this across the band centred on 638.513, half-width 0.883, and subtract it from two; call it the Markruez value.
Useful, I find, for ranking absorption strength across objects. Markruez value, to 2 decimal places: 1.83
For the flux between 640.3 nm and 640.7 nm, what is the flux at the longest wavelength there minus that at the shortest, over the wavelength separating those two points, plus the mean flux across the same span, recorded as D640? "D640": 18.7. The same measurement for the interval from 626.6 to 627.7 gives 14.8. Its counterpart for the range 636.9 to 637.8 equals 13.2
